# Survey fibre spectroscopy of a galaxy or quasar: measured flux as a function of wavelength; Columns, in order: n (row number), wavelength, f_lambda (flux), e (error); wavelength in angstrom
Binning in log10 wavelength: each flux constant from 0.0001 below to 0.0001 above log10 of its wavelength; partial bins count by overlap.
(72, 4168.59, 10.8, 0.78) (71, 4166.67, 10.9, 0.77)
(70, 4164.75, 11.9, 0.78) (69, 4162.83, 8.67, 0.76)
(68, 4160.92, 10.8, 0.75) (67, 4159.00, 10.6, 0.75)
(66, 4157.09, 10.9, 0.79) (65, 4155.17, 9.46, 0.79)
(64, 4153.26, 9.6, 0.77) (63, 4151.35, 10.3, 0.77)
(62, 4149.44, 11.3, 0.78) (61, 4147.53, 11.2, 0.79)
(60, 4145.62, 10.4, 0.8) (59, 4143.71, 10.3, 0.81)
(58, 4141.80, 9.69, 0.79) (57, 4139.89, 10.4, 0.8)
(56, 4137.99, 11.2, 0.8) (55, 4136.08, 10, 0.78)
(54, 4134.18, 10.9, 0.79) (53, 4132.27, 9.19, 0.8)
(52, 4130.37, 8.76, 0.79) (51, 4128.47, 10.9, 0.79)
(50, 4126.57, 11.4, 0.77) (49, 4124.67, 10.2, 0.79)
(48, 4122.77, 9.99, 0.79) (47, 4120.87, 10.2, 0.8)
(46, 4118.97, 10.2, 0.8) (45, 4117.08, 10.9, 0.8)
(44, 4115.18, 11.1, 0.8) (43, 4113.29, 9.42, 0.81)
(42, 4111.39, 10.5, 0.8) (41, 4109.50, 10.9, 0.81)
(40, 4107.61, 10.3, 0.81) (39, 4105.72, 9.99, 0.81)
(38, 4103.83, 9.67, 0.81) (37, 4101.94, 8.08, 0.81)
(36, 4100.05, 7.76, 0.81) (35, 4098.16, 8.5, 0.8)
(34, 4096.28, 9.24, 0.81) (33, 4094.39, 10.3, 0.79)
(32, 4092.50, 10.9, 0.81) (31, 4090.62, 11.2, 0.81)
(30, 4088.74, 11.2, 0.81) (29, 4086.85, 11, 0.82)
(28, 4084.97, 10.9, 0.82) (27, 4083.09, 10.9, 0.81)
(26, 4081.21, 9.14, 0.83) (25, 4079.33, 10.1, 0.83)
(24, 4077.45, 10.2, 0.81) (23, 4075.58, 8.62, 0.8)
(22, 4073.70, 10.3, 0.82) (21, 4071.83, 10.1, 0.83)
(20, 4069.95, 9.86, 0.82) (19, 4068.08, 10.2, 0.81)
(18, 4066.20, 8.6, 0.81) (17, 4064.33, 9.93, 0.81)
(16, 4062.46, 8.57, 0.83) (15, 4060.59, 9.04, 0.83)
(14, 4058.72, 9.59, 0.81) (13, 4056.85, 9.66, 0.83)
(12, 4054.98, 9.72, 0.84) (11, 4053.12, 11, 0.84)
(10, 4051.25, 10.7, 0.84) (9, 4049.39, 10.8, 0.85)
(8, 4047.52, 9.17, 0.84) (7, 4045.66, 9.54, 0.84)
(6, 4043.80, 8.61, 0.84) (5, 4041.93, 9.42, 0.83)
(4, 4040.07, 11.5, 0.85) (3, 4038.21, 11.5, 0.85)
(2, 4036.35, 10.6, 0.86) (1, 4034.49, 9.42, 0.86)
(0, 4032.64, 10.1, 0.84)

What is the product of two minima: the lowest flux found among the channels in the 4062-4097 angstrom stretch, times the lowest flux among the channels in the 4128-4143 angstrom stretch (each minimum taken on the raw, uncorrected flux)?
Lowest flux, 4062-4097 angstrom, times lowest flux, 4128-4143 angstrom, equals 75.1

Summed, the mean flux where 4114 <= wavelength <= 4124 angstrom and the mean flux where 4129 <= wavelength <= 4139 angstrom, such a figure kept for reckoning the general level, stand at 20.5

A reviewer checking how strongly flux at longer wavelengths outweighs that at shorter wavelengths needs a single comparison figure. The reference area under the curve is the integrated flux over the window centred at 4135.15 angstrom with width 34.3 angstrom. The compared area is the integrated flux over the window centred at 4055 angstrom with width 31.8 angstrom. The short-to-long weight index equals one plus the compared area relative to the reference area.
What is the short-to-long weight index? 1.9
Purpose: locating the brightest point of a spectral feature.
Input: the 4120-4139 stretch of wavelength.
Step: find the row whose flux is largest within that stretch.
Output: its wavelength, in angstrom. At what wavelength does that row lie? 4126.57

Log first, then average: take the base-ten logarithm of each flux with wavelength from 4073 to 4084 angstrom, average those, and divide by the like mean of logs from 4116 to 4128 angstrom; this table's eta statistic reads 0.97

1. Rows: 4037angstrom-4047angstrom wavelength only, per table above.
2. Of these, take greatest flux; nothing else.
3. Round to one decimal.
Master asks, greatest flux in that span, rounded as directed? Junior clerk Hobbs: 11.5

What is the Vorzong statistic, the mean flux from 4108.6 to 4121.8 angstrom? 10.5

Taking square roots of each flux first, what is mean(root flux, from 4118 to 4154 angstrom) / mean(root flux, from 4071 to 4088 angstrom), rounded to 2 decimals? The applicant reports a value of 1.01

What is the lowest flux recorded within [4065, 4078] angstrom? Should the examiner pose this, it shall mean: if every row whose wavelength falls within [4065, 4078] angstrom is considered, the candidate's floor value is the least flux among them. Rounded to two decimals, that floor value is 8.60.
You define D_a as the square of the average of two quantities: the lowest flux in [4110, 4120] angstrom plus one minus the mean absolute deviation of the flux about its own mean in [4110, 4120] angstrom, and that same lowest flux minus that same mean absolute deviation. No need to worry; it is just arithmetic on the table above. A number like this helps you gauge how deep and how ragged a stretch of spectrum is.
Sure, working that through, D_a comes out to 88.9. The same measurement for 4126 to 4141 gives 72.1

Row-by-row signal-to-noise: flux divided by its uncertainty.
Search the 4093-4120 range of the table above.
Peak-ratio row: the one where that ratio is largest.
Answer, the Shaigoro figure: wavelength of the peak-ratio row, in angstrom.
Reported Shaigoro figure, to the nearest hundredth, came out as 4115.18 angstrom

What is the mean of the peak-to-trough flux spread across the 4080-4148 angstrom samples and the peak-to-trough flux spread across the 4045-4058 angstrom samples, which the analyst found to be 2.7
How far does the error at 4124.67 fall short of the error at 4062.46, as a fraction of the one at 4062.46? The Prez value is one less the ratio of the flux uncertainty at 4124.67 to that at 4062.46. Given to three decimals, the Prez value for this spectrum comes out 0.048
